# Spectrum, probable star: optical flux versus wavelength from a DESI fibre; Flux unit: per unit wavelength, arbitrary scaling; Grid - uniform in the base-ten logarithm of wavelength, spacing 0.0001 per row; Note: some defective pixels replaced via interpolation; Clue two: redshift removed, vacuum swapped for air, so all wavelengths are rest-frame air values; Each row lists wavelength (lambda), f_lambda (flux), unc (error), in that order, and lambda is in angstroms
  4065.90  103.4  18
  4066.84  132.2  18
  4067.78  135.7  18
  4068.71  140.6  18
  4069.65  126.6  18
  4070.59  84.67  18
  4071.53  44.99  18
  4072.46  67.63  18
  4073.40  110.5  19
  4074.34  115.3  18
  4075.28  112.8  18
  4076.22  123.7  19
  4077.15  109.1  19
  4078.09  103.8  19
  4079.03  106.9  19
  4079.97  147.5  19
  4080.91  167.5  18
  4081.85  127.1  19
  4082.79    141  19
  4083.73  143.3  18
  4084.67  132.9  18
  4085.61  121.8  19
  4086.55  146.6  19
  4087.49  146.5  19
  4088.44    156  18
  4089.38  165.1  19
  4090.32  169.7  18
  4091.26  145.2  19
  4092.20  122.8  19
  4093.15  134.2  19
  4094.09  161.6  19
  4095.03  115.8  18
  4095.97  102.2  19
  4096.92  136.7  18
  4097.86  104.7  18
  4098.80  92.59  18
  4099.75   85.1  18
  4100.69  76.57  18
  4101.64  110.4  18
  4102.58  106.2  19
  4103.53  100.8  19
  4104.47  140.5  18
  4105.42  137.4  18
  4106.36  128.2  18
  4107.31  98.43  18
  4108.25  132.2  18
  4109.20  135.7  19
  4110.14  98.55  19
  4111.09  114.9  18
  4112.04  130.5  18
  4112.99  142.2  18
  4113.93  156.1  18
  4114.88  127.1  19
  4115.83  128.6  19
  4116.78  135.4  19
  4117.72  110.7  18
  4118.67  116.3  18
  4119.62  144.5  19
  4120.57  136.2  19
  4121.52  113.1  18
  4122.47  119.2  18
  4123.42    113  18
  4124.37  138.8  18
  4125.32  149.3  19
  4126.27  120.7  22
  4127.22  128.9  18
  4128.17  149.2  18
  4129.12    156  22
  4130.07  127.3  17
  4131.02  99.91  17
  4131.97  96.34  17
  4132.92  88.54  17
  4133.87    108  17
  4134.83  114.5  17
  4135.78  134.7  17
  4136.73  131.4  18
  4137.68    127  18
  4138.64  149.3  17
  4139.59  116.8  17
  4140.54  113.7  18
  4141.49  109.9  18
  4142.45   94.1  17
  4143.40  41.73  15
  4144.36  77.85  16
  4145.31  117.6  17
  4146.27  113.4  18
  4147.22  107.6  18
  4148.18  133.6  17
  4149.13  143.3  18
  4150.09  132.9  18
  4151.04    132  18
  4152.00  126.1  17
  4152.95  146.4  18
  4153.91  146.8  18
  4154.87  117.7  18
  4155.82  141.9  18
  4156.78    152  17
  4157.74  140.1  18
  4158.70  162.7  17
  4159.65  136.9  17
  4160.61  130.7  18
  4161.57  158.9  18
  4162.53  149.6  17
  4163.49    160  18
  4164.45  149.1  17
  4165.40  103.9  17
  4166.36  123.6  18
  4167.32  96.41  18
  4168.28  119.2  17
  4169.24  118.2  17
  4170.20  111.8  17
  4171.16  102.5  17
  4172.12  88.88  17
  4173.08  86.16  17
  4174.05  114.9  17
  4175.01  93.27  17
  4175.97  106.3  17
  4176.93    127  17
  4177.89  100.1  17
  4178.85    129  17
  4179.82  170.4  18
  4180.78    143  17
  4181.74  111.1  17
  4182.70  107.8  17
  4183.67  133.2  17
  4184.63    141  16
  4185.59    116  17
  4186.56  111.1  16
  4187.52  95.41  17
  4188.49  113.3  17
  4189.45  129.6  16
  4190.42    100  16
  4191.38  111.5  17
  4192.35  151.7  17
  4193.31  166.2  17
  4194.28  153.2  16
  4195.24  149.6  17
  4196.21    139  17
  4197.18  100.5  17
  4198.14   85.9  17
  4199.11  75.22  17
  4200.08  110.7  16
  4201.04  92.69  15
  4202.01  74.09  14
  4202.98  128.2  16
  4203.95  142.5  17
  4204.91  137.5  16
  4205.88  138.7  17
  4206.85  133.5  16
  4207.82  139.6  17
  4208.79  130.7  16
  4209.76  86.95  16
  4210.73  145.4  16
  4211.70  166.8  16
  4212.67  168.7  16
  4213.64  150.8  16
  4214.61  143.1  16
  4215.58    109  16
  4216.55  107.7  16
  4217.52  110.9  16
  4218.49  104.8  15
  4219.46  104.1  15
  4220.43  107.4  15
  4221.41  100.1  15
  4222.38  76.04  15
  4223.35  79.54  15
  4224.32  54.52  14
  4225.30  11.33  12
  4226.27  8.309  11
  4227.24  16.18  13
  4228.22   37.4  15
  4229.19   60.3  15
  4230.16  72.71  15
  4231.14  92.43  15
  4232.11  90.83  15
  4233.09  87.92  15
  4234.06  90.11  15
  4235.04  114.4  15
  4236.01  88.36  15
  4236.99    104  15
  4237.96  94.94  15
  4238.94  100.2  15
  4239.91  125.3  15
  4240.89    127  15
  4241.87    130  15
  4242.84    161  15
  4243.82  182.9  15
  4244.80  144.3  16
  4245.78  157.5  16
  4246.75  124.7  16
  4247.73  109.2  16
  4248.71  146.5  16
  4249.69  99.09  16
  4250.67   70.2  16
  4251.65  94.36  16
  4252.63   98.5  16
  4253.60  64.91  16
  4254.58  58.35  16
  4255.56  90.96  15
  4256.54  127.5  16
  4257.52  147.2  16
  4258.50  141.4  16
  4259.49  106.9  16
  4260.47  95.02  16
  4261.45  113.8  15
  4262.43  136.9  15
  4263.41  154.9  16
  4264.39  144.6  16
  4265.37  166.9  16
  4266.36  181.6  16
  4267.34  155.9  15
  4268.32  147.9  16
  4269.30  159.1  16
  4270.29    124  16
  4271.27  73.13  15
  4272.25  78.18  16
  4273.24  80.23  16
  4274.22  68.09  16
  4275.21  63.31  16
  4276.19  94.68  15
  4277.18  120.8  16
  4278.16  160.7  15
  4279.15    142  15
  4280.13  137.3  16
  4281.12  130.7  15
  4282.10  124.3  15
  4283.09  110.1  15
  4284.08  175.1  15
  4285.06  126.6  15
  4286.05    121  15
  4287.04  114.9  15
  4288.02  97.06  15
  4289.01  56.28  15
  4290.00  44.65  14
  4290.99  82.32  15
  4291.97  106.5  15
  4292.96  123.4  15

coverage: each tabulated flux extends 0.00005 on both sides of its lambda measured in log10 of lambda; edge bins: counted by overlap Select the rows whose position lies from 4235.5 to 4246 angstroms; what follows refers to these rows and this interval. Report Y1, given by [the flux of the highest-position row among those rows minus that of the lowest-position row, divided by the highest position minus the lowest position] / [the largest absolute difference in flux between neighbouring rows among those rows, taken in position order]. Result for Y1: 0.18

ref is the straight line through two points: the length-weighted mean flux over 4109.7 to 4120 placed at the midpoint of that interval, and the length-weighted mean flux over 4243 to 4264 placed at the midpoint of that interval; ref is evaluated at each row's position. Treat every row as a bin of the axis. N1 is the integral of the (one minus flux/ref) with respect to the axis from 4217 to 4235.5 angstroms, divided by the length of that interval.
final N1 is 0.38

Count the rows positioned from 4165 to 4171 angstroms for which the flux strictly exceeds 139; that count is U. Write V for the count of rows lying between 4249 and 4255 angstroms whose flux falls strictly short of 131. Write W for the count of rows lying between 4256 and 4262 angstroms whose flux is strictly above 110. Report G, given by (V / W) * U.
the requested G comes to 0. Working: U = 0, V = 6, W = 4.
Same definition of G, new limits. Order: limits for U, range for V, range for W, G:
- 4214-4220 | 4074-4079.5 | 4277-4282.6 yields 1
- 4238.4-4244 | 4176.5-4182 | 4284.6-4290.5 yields 3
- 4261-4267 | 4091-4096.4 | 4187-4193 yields 3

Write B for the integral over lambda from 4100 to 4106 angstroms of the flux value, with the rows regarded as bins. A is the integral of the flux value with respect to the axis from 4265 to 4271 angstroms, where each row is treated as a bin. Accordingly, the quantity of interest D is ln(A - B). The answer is 5.5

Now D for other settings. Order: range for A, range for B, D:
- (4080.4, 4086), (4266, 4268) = 6.1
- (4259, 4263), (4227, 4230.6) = 5.6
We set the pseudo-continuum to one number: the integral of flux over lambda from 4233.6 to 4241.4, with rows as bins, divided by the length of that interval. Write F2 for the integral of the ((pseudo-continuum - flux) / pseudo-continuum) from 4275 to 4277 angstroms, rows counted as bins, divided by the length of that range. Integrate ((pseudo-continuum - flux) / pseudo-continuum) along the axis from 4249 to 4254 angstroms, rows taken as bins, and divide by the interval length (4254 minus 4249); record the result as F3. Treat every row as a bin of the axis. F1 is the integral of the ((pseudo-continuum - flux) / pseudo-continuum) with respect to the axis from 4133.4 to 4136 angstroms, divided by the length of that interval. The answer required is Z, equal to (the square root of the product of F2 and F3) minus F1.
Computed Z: 0.28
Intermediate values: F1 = -0.11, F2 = 0.17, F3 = 0.16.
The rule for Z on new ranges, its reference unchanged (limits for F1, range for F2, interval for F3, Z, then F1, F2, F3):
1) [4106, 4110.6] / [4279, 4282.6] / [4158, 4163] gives 0.44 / -0.12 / -0.26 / -0.40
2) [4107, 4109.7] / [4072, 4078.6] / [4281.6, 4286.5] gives 0.20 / -0.17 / -0.01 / -0.25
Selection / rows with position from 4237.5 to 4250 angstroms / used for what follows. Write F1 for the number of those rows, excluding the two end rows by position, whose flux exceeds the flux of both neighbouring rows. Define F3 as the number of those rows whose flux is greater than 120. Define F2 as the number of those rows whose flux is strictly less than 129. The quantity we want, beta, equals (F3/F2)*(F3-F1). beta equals 7.7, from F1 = 3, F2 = 7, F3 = 9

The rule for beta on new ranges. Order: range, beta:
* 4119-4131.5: 7.7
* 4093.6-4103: 0.0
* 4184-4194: 2.0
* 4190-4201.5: 2.1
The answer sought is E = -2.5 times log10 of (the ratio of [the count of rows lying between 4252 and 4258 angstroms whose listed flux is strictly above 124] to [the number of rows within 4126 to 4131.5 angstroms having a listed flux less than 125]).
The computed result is 0.0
